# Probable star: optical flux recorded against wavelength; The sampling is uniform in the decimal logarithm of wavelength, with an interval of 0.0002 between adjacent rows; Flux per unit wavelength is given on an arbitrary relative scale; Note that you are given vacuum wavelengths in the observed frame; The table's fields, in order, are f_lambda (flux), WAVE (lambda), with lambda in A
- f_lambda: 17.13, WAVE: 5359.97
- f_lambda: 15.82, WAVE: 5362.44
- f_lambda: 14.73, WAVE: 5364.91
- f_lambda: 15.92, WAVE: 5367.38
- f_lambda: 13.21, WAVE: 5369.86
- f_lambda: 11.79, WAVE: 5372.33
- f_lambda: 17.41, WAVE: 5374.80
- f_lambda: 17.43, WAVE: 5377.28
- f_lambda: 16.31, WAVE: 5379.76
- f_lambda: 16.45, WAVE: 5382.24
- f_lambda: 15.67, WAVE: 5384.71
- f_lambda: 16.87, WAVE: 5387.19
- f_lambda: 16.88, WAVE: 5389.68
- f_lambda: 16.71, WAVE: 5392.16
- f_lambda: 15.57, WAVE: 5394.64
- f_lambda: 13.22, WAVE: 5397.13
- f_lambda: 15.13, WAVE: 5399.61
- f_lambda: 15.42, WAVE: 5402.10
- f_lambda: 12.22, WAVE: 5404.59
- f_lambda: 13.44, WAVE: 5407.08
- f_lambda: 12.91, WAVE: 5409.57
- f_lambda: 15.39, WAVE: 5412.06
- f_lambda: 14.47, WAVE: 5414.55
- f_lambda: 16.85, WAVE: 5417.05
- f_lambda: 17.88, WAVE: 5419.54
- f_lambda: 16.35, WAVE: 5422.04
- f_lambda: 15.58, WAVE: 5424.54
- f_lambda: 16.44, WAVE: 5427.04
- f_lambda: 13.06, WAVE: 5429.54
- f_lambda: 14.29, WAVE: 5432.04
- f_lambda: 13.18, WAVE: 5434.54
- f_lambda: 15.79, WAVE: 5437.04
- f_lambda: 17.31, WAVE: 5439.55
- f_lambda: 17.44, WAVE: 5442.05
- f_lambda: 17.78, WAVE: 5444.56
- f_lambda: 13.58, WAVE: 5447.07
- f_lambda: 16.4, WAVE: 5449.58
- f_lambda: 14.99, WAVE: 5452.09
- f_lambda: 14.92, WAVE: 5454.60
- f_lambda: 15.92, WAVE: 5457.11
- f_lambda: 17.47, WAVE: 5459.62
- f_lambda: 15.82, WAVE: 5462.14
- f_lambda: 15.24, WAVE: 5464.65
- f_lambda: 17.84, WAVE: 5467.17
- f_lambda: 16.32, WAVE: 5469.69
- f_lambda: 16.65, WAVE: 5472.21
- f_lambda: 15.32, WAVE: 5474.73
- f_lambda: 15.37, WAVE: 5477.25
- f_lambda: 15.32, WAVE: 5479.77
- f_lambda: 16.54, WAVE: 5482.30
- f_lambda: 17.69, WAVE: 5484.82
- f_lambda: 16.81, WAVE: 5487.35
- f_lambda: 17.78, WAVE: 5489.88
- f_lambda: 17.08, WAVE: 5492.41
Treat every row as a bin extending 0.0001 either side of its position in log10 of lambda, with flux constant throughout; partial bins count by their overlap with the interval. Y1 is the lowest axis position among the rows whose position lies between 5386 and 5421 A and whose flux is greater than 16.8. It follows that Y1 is 5387.19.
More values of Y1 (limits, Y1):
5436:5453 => 5439.55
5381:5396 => 5387.19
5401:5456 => 5417.05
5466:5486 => 5467.17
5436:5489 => 5439.55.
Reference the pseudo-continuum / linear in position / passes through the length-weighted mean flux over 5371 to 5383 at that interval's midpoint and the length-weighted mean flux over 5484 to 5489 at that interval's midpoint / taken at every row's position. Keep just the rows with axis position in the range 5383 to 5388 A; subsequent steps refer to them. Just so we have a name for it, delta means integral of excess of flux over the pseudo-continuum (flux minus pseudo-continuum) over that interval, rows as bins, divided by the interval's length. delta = 0.3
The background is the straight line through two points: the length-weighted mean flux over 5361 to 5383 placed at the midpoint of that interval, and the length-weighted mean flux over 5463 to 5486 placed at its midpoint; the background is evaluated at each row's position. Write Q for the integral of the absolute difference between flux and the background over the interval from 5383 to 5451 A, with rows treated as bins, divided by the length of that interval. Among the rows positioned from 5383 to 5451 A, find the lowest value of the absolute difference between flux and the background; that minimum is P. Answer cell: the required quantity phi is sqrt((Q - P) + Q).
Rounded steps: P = 0.05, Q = 1.4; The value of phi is 1.6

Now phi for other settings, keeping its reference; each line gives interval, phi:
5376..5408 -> 1.6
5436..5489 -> 1.3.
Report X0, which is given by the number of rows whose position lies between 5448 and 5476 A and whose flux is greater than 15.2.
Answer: 9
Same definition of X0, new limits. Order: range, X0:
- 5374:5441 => 18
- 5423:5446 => 6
